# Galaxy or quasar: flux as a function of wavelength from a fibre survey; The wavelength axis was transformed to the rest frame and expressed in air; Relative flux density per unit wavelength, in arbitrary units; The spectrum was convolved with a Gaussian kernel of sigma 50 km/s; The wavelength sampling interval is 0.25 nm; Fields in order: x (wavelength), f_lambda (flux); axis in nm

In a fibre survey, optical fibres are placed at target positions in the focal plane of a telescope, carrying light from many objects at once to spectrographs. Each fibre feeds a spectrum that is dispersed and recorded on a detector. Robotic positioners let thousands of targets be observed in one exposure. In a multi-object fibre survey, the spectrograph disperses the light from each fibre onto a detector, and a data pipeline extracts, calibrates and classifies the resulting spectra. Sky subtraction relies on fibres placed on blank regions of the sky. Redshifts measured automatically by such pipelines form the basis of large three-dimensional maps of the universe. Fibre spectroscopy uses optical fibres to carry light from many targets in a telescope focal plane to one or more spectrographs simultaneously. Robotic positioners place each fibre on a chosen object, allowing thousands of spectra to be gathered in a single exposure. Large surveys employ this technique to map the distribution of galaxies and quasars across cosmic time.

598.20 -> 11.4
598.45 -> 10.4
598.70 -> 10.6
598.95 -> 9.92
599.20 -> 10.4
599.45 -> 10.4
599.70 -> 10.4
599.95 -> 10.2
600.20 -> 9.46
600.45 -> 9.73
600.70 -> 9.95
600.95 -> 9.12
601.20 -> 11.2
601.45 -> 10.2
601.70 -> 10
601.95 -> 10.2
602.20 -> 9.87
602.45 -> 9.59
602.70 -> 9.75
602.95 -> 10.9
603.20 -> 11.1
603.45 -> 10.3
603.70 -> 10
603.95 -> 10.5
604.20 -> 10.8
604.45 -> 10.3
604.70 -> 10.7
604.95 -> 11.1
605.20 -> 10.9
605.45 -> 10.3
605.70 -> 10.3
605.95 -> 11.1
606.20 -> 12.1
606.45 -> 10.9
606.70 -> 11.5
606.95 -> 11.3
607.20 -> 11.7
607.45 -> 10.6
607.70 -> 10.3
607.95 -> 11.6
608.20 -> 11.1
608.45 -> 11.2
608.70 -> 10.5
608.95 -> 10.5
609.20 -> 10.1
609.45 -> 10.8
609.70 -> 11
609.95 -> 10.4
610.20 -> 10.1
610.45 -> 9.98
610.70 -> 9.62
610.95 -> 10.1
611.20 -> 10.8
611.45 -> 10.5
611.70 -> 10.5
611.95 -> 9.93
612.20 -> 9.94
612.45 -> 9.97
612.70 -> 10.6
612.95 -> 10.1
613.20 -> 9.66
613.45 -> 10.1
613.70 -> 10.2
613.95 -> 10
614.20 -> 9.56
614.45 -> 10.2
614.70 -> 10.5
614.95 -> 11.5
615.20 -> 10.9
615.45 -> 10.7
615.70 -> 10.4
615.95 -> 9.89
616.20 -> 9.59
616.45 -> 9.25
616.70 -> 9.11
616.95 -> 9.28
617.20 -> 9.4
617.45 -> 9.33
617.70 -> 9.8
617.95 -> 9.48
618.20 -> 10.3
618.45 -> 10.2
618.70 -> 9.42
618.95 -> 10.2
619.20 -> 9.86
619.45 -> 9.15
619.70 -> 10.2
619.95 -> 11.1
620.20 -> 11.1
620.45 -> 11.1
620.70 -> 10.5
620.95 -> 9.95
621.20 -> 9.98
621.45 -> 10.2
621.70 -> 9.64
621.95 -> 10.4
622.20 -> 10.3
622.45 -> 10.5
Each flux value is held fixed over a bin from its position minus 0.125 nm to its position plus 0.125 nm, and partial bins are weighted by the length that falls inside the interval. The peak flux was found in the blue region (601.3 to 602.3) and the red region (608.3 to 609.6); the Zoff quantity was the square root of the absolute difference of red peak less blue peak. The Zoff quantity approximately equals 1.0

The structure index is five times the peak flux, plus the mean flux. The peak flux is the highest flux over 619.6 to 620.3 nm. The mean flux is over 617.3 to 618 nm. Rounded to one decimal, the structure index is 65.0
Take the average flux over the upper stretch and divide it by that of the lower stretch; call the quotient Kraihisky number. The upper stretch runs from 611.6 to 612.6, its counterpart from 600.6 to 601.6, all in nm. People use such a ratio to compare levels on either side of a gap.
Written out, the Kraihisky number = 1.00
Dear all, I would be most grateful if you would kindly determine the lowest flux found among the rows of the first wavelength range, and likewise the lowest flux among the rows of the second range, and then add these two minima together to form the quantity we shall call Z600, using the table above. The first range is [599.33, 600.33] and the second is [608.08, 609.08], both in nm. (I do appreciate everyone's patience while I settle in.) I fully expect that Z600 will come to 20.0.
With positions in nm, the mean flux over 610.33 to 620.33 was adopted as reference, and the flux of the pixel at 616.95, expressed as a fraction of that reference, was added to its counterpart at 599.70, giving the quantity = 1.96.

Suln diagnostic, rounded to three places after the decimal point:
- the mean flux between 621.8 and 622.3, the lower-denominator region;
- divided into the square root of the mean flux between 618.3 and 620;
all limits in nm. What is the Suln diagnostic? 0.306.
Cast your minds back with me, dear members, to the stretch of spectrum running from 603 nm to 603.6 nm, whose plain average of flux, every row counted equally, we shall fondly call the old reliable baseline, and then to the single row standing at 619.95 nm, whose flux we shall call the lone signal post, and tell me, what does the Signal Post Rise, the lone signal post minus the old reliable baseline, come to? 0.40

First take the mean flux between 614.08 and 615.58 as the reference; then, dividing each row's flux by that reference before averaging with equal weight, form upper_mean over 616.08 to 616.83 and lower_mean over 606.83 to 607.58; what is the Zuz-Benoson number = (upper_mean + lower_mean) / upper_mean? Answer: 2.20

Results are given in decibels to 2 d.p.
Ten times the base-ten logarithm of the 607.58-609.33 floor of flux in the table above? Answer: 10.04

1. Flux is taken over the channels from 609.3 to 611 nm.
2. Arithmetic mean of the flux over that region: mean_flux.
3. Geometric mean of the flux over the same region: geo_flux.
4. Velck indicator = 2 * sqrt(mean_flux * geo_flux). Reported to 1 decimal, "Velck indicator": 20.6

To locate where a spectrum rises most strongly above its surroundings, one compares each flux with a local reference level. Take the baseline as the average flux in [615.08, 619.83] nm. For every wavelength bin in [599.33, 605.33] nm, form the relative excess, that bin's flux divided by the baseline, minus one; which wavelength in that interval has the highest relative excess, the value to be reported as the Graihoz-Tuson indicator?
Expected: 601.20 nm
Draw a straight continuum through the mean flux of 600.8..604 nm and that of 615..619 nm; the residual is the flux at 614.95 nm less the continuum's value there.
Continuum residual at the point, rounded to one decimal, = 1.6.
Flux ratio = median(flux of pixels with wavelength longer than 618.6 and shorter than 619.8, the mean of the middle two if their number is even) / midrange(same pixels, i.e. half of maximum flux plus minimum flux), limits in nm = 1.02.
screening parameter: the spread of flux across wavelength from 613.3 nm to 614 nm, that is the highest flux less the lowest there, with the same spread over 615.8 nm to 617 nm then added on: 1.0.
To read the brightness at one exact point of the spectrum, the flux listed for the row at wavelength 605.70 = 10.3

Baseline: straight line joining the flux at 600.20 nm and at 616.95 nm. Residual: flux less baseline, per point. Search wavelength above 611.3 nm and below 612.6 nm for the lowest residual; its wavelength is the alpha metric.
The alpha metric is 611.95 nm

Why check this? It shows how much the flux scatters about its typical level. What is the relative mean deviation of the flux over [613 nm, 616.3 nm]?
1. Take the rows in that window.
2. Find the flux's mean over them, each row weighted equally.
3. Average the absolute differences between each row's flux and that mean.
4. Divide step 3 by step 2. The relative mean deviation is 0.042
